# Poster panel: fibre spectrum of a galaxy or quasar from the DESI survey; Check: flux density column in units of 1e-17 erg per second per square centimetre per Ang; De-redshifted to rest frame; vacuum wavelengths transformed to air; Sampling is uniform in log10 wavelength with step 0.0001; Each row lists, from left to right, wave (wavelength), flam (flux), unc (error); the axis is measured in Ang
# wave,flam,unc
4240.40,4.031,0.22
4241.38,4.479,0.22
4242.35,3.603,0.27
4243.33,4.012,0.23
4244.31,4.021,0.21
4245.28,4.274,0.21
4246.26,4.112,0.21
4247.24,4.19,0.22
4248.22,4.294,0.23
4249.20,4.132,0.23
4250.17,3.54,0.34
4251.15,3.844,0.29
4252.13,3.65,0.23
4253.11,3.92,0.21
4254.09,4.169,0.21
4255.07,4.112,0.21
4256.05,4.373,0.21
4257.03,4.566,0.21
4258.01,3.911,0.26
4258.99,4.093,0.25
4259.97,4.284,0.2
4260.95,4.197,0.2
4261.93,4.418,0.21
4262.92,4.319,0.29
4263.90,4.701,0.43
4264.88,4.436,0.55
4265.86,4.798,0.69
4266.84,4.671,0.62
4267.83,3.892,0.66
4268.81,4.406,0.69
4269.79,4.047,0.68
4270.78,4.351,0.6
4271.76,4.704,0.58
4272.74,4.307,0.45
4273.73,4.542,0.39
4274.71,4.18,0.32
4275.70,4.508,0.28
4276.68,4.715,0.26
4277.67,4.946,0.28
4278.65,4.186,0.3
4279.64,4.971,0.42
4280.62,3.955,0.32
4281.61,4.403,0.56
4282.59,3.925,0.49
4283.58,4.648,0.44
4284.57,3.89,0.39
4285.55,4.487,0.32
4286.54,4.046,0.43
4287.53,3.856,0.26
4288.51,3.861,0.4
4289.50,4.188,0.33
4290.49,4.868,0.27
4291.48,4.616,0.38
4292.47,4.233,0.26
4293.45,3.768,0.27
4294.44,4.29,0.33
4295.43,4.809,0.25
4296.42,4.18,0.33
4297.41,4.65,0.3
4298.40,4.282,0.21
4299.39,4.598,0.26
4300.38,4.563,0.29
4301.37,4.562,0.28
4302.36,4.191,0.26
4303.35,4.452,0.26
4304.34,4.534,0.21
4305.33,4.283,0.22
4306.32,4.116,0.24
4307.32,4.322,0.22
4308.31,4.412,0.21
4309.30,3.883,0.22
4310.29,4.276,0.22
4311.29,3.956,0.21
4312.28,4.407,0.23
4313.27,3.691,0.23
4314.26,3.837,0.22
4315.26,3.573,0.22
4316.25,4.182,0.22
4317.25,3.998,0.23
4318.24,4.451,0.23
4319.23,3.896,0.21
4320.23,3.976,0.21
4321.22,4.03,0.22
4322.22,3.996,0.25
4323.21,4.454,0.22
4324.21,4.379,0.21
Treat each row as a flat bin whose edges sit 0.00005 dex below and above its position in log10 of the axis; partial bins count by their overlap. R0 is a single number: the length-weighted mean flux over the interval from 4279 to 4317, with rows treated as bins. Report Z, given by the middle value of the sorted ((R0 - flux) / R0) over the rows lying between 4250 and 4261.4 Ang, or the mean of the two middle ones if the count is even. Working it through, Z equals 0.036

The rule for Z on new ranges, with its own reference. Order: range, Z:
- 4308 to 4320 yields 0.065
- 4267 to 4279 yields -0.029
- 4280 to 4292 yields 0.032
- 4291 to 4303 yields -0.040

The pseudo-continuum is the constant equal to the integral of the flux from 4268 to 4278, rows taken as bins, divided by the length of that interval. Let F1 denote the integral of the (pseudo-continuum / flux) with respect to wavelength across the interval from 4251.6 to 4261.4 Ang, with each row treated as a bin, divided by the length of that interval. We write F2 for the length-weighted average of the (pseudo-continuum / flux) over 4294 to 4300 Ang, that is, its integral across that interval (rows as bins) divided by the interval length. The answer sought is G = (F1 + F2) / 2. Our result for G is 1.04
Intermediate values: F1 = 1.08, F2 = 1.00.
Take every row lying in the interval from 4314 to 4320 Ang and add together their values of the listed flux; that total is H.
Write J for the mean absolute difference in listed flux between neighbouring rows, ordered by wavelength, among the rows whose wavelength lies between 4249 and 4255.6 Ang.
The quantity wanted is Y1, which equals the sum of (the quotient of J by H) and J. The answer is 0.29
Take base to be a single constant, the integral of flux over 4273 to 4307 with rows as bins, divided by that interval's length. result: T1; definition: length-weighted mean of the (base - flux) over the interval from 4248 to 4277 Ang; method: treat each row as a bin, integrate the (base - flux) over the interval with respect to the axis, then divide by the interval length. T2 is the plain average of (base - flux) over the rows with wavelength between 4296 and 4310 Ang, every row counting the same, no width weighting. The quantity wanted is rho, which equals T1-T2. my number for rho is 0.09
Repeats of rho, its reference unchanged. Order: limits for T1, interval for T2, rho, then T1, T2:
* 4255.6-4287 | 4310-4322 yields -0.35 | -0.01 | 0.3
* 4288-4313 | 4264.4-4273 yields 0.08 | 0.03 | 0.0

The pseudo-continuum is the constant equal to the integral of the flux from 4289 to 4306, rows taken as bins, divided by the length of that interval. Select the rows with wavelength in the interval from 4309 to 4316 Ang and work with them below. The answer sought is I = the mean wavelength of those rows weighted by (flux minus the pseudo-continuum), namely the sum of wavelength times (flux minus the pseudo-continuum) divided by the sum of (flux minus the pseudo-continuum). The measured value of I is 4312.9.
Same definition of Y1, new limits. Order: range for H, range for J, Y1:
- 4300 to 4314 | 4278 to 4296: 0.51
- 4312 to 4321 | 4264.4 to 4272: 0.41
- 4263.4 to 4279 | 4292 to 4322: 0.33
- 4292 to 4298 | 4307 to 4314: 0.43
